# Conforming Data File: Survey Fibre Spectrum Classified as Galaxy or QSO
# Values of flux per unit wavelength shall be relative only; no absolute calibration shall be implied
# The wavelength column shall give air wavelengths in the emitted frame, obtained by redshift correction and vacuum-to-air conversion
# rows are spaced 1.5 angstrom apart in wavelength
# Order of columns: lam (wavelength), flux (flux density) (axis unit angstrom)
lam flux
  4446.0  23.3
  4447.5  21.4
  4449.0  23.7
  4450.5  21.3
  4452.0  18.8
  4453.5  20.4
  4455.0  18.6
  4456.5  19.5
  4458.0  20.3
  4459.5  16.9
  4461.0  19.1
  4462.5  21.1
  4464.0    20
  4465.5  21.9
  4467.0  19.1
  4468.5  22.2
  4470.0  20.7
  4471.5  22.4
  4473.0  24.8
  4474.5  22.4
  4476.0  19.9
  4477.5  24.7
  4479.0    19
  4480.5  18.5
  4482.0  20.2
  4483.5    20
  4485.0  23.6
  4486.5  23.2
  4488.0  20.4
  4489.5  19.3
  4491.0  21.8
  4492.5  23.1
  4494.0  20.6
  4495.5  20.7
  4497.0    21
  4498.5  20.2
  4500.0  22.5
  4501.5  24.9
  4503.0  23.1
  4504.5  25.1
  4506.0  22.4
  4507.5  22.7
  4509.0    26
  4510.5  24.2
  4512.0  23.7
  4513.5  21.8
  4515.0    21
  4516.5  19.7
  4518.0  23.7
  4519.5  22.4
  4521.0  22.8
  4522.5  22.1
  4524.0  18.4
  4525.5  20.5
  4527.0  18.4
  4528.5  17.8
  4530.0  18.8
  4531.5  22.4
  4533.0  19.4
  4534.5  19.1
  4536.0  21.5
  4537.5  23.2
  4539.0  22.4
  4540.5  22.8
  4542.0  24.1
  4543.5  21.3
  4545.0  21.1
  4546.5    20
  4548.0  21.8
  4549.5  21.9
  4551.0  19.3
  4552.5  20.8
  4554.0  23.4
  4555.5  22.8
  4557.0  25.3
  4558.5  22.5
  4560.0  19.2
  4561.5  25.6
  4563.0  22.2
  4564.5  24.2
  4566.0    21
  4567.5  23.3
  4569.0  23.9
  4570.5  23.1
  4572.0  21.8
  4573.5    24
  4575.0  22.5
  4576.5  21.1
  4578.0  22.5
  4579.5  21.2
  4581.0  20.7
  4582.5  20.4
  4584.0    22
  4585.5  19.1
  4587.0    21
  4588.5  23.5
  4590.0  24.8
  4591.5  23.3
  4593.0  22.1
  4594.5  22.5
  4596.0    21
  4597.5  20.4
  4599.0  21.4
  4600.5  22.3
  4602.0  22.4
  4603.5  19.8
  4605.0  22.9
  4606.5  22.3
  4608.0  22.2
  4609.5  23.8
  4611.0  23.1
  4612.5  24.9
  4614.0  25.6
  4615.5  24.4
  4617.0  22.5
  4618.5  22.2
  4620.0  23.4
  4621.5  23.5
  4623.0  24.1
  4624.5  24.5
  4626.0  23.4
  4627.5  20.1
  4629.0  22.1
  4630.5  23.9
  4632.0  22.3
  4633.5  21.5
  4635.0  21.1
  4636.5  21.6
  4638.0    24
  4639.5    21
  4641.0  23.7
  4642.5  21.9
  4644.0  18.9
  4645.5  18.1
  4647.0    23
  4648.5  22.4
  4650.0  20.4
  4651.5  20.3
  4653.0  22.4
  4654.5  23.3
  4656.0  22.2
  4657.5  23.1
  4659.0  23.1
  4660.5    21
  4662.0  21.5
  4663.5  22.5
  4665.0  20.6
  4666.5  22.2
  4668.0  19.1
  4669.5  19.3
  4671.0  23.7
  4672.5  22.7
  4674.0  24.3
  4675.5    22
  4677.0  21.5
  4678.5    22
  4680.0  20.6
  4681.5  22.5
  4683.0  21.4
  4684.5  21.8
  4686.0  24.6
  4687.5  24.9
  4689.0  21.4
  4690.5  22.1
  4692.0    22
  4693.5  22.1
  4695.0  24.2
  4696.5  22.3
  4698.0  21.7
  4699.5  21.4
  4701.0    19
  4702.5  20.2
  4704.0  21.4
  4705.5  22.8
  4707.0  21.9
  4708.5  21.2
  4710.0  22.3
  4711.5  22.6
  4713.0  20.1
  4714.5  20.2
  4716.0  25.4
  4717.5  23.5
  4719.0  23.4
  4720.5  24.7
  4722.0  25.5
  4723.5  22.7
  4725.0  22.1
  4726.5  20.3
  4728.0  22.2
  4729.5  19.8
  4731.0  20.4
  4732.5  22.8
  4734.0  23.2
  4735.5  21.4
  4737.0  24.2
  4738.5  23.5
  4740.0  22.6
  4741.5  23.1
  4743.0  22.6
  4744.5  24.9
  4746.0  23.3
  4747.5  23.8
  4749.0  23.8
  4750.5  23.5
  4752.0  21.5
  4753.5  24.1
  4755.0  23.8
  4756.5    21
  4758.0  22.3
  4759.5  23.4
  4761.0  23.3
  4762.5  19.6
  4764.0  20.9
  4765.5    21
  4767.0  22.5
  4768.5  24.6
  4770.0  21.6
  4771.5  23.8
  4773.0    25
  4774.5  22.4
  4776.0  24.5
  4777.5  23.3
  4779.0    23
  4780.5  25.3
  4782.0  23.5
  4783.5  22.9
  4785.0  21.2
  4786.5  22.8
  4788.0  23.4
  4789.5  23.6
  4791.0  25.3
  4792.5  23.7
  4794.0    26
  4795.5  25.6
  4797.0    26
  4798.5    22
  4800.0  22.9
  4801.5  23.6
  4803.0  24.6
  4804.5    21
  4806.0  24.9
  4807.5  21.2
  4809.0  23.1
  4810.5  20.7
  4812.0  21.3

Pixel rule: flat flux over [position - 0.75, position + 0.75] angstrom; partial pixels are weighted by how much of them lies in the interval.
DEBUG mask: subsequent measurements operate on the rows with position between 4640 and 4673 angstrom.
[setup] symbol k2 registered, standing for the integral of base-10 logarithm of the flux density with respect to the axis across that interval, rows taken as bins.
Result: 44.0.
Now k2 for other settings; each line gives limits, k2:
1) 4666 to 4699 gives 44.4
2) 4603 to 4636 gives 44.8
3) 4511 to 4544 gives 43.8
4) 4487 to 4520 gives 44.4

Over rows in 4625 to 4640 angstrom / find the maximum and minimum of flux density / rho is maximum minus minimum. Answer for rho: 3.9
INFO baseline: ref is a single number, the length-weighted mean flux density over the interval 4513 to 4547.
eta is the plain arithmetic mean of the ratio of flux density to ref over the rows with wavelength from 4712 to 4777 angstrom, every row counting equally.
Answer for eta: 1.08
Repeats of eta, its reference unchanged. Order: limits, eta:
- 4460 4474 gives 1.01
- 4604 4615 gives 1.12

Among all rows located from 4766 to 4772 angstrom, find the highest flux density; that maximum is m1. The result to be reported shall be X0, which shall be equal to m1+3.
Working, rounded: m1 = 24.6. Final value 27.6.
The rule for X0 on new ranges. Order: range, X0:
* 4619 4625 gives 27.5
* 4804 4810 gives 27.9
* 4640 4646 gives 26.7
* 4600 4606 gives 25.9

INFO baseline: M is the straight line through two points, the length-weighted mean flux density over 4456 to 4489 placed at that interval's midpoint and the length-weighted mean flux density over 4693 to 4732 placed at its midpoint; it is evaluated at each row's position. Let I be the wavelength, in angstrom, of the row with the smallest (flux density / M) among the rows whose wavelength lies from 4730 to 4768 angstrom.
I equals 4762.5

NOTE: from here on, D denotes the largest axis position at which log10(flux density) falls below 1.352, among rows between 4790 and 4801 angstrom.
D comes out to 4798.5 angstrom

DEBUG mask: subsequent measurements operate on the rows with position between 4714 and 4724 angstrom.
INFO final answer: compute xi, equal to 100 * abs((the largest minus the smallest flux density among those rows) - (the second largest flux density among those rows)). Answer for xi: 2010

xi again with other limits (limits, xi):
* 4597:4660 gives 1740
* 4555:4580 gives 1890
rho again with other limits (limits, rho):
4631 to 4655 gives 5.9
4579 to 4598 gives 5.7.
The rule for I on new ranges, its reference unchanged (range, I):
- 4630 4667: 4645.5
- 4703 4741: 4729.5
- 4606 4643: 4627.5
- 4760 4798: 4762.5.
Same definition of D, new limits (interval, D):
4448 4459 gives 4458.0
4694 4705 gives 4704.0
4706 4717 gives 4714.5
